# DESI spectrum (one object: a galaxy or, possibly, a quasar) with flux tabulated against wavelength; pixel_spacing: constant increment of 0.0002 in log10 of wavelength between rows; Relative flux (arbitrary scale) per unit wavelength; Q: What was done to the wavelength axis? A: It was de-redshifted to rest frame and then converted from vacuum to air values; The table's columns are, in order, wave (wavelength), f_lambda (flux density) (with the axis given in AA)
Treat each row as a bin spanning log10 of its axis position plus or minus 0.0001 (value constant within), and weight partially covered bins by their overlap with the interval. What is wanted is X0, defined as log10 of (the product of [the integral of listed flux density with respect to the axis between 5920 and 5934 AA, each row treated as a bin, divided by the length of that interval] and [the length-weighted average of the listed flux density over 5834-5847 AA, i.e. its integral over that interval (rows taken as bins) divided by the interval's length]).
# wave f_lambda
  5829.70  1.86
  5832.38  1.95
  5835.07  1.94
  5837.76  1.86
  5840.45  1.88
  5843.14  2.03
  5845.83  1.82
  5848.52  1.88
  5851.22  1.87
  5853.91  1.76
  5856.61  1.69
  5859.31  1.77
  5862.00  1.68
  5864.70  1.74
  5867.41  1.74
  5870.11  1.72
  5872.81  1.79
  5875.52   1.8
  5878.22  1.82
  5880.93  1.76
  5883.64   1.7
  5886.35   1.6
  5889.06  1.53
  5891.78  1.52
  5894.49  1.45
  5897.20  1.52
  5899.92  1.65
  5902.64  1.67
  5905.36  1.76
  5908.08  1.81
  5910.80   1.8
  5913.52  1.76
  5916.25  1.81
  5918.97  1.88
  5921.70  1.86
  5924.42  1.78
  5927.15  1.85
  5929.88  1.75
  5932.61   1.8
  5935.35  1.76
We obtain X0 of 0.538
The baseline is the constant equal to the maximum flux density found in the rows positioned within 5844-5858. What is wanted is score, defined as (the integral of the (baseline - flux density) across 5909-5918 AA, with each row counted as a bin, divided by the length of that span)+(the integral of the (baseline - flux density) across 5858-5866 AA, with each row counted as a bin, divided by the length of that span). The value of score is 0.24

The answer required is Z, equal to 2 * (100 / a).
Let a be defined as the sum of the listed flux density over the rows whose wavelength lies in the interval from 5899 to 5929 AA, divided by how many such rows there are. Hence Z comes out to 112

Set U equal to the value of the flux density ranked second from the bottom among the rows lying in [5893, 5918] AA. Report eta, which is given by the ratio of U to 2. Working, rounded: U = 1.52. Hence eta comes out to 0.760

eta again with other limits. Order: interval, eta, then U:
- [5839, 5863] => 0.845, 1.69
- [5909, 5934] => 0.880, 1.76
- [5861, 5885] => 0.850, 1.7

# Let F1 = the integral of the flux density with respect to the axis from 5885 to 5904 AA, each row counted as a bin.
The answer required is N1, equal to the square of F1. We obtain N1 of 881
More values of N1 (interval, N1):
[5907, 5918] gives 391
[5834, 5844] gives 369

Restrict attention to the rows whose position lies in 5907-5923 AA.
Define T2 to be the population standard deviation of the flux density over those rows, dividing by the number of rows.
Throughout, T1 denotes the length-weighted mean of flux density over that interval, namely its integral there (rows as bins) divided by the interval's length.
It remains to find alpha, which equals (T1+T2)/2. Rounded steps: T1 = 1.82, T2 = 0.04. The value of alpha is 0.93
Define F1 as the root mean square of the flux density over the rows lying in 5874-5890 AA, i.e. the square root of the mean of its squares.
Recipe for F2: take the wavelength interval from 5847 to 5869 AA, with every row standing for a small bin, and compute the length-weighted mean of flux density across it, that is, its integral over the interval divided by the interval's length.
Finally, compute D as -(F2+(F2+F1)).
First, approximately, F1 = 1.70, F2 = 1.77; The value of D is -5.24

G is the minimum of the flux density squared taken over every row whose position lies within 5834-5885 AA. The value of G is 2.8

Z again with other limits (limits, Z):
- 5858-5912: 118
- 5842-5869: 111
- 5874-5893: 119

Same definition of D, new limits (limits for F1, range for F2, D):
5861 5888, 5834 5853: -5.52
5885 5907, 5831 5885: -5.21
